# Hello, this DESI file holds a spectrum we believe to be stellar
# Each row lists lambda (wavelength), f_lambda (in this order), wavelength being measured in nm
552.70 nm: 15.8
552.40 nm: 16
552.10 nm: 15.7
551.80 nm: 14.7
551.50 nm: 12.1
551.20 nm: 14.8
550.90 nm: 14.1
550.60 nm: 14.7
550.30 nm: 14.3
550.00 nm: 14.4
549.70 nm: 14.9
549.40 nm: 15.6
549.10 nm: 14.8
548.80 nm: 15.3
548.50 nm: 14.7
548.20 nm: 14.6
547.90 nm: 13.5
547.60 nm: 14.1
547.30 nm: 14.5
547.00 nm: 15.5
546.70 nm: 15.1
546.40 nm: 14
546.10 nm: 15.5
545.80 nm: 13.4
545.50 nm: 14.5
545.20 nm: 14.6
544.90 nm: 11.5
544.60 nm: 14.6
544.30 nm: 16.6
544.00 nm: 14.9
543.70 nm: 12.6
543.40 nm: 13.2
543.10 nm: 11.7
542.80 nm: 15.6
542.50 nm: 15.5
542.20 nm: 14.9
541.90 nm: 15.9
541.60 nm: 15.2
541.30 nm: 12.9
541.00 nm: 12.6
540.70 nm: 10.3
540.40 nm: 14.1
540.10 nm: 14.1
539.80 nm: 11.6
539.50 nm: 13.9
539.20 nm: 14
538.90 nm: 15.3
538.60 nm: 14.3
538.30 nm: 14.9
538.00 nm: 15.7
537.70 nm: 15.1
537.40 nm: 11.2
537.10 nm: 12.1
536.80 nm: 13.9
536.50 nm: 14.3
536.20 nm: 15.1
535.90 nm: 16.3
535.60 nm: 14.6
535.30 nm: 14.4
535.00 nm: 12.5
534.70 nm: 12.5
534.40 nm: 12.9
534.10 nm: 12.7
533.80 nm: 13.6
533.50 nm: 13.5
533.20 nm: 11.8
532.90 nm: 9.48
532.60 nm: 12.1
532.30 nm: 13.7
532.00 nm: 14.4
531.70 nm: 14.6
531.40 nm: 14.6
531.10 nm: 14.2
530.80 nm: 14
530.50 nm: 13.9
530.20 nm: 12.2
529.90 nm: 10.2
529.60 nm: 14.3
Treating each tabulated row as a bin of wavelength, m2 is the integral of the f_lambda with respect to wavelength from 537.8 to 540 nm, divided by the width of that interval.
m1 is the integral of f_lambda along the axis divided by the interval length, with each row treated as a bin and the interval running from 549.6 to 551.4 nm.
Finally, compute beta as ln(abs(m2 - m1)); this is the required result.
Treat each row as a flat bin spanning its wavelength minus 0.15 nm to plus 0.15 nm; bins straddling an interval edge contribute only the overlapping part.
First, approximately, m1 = 14.5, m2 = 14.3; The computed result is -1.6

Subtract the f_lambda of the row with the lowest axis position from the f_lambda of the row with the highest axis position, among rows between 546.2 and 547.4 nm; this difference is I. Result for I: 0.5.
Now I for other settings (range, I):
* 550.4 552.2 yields 1.0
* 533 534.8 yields 0.7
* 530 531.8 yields 2.4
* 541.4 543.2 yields -3.5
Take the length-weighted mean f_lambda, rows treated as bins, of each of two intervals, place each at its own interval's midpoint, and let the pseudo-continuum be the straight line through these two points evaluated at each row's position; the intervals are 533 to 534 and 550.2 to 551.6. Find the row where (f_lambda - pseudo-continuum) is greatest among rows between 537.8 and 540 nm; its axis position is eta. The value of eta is 538.00 nm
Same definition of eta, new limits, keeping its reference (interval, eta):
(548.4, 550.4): 549.40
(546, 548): 546.10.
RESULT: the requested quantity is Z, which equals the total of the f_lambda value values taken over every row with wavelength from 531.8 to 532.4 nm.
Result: 28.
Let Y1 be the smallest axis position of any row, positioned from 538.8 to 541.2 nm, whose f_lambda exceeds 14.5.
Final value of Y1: 538.90 nm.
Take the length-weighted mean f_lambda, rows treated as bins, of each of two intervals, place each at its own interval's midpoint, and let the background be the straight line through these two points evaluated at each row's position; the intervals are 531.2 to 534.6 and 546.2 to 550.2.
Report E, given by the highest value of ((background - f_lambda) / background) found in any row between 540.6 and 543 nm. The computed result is 0.26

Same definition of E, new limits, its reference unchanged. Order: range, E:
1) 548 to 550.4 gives 0.04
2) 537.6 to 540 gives 0.16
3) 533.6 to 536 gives 0.06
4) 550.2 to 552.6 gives 0.20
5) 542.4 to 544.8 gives 0.17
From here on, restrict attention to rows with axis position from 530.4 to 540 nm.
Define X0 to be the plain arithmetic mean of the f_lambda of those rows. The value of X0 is 13.7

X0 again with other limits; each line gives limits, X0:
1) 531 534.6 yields 13.1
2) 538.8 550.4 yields 14.2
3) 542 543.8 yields 13.9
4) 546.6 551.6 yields 14.5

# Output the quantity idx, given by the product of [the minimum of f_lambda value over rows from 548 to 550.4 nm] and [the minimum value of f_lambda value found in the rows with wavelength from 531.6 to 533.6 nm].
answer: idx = 136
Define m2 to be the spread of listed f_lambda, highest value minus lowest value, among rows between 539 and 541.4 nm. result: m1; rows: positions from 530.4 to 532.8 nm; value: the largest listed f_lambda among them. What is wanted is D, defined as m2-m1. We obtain -10.8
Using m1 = 14.6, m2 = 3.8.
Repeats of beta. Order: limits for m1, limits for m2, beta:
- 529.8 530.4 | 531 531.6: 1.1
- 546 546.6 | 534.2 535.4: 0.5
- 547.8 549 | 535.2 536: -0.7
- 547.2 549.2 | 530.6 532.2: -1.8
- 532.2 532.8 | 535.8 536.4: 1.1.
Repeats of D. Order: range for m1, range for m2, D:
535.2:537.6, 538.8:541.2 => -11.3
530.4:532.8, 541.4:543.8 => -10.4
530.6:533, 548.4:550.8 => -13.3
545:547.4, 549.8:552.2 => -11.9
